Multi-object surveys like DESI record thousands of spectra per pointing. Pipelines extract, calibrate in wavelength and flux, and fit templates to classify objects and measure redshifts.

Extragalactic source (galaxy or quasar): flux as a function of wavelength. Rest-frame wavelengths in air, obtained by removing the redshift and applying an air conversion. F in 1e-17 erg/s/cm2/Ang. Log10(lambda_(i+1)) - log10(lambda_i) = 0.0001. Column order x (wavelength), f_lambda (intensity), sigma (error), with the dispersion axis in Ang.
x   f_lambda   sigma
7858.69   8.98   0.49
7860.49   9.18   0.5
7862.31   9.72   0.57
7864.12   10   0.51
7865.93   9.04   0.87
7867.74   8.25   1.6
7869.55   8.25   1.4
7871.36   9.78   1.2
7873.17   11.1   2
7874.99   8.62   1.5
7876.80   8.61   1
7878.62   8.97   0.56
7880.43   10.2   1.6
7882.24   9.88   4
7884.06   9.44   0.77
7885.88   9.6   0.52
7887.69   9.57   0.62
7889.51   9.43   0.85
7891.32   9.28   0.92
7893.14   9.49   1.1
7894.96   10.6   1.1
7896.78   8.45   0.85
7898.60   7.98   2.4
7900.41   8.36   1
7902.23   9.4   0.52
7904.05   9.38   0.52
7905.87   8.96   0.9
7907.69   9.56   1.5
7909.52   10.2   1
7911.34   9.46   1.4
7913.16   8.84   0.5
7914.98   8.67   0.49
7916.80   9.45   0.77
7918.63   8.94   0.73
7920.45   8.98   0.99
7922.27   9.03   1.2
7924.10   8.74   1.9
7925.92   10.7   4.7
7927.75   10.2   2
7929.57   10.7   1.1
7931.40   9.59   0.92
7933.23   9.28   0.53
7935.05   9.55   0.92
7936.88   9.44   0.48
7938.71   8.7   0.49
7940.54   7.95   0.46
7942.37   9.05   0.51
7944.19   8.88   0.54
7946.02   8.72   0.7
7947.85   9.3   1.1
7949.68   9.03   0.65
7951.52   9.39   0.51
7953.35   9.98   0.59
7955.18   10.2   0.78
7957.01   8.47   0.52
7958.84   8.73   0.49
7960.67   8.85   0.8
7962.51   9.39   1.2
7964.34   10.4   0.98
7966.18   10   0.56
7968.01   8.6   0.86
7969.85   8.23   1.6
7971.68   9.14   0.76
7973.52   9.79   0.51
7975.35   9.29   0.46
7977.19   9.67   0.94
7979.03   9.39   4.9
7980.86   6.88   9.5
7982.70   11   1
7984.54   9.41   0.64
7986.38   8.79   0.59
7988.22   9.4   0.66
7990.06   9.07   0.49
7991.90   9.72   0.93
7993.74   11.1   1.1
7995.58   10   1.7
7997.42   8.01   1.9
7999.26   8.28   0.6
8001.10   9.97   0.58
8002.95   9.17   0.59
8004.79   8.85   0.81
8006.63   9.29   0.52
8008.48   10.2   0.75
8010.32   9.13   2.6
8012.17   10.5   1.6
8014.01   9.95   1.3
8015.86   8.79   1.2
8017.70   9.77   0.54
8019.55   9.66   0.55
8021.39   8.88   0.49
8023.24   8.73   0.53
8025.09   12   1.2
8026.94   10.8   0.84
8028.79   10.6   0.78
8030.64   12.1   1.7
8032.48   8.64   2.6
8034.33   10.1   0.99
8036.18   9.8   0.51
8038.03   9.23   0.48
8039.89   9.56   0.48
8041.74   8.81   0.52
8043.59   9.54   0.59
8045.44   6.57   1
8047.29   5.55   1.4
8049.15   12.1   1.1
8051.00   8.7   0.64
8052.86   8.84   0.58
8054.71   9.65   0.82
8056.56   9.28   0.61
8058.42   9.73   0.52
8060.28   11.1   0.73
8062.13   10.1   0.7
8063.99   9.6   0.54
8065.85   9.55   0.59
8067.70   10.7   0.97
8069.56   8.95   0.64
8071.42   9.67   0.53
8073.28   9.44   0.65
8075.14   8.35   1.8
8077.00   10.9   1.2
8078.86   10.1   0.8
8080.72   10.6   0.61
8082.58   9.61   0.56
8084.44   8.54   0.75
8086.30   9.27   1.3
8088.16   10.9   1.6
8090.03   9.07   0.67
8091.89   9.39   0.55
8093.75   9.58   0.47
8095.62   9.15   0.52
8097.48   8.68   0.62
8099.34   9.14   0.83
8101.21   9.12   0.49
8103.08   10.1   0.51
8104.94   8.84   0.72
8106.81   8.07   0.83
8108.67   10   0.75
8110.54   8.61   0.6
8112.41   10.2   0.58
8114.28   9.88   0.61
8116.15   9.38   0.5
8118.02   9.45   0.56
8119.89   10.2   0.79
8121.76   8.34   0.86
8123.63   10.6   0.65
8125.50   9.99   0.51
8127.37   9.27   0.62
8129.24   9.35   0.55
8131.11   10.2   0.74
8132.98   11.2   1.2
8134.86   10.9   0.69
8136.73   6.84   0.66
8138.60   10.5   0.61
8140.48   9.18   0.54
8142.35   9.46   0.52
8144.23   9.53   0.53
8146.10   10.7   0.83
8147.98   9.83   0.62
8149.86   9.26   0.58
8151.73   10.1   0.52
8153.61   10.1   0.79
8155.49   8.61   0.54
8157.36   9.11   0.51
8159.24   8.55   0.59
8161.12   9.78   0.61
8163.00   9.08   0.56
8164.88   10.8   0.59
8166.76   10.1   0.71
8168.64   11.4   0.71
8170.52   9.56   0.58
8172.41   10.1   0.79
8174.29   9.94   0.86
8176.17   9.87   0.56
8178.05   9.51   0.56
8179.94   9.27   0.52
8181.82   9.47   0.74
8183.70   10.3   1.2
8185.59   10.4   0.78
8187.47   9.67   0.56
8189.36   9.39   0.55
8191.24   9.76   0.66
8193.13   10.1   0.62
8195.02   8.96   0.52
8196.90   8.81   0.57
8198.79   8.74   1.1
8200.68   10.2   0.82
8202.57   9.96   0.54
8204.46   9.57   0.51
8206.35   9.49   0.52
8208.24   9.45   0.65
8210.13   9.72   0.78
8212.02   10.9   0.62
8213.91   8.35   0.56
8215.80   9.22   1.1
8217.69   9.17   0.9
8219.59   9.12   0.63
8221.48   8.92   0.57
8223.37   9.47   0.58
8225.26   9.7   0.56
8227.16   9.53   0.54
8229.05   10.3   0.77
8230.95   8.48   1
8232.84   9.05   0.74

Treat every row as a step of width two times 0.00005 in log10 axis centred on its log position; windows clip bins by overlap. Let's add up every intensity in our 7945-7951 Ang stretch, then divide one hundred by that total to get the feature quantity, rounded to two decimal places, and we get 3.70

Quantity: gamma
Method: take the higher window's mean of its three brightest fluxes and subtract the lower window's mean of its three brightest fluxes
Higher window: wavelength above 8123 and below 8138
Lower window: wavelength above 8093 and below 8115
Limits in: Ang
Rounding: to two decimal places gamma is 0.80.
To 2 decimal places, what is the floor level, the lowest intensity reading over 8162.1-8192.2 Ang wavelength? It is 9.08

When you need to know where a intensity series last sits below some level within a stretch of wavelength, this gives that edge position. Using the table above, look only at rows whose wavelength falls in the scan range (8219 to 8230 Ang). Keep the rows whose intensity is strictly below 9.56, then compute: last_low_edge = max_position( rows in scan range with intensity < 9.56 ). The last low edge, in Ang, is 8227.16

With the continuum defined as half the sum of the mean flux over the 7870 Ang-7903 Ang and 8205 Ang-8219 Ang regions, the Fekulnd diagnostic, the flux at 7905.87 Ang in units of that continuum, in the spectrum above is 0.95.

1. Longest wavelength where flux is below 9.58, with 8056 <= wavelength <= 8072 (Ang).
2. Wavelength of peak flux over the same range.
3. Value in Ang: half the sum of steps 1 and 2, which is 8064.9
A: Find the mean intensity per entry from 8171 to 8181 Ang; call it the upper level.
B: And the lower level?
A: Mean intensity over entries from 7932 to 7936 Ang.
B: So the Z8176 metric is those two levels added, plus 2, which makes 21.2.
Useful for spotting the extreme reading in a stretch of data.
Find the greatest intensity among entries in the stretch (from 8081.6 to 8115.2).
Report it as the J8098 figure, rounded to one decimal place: 10.9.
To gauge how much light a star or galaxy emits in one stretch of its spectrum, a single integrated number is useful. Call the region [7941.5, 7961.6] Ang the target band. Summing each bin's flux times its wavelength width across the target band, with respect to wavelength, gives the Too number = 184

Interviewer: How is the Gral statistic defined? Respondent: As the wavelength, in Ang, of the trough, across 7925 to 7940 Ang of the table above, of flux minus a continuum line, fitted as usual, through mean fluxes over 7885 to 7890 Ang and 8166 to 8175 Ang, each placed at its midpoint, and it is 7938.71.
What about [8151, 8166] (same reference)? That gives 8159.24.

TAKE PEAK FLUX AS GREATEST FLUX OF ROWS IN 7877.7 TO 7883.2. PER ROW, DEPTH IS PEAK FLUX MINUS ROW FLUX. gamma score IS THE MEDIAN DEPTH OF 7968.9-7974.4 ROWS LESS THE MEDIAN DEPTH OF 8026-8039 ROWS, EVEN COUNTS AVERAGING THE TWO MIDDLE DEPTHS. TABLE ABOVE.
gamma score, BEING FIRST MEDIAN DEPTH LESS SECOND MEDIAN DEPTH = 1.0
